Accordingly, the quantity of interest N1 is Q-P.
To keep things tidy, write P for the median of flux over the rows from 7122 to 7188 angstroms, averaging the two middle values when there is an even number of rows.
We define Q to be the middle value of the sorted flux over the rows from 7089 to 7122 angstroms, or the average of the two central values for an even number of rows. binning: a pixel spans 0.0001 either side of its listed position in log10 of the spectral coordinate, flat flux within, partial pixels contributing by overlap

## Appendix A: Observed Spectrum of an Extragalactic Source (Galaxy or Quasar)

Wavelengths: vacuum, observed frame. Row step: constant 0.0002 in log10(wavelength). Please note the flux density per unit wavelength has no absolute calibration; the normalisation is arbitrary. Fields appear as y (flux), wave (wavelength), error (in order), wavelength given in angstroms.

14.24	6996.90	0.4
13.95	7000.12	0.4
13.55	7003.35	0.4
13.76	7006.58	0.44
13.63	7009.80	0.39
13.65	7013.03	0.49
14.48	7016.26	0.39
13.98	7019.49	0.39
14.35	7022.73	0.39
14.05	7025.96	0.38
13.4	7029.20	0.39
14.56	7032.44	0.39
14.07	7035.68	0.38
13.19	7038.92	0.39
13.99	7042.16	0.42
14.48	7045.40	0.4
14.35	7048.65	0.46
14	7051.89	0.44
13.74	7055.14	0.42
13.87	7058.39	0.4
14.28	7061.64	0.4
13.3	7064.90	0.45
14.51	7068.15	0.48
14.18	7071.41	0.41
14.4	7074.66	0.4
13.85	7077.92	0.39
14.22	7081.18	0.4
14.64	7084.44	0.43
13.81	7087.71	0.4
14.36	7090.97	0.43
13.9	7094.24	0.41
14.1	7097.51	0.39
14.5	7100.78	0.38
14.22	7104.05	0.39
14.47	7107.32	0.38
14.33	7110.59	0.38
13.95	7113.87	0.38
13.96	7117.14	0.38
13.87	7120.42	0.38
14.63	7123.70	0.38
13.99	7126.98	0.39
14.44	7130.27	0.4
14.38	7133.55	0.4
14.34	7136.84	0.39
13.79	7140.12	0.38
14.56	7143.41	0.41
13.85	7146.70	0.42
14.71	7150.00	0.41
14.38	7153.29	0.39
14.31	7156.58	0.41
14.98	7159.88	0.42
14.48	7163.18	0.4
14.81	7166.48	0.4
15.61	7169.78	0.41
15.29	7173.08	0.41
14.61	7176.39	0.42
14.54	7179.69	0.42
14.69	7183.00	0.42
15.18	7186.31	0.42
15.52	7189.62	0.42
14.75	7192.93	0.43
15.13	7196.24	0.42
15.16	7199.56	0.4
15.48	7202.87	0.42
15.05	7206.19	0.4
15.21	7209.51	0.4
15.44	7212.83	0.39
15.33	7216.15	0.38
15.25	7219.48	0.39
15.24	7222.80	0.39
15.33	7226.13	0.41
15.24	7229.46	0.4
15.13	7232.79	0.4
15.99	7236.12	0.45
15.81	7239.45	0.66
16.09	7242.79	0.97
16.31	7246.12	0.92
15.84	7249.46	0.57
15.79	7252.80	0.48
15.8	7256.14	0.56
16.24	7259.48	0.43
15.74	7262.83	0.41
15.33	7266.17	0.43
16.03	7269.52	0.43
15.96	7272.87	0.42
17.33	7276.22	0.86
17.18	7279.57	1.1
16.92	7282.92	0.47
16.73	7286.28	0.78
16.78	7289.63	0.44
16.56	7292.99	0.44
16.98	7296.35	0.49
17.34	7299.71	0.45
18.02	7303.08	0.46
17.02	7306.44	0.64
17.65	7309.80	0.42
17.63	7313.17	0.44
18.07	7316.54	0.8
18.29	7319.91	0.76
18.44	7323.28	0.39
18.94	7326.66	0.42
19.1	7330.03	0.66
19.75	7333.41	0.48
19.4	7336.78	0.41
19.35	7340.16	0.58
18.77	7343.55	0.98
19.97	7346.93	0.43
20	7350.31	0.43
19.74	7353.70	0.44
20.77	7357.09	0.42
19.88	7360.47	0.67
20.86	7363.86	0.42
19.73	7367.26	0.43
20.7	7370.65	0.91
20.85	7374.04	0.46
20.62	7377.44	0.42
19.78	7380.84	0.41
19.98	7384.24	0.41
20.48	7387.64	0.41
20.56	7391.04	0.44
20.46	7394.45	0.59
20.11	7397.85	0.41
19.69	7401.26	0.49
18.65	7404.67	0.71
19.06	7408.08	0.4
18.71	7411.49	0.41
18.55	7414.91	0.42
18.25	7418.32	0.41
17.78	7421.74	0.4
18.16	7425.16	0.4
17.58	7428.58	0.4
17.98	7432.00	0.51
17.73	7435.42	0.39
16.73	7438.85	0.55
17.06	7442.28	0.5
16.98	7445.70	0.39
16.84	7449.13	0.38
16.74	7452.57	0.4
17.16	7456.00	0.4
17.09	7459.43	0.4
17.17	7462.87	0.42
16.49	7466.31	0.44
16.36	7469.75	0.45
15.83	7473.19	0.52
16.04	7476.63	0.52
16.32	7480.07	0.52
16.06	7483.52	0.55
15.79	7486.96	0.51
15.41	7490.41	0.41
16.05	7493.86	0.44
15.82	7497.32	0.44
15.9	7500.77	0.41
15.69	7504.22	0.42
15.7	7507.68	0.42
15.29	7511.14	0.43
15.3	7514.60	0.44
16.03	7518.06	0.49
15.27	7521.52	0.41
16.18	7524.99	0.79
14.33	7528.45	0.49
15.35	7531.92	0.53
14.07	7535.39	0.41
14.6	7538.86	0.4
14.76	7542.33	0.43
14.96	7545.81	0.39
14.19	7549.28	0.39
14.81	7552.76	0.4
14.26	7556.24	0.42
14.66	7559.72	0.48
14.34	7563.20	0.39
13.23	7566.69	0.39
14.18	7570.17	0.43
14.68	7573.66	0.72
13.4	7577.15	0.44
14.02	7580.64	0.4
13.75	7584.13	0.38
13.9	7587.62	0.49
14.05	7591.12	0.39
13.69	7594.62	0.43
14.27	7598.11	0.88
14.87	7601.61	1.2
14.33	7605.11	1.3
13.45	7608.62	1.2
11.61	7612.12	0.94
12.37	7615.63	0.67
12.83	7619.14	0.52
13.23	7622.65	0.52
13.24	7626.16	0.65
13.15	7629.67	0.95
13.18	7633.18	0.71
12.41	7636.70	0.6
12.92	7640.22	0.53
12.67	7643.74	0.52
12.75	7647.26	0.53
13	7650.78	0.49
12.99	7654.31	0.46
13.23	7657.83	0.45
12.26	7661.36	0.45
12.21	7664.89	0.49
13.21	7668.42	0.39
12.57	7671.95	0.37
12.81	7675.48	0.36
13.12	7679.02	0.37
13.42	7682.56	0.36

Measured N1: 0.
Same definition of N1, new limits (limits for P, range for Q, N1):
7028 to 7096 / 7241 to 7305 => 2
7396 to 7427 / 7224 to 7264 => -3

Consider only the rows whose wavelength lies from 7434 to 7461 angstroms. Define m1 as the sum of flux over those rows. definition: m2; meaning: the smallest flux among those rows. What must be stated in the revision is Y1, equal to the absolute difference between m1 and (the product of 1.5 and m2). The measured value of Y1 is 111.2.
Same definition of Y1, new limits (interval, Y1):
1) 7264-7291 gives 109.3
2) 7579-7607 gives 92.3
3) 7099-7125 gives 93.1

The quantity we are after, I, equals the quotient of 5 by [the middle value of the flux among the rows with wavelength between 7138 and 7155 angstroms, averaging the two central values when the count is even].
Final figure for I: 0.348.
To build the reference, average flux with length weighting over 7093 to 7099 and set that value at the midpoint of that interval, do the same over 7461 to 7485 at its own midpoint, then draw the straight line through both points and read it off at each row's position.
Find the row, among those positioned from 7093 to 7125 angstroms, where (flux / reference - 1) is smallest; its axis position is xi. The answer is 7120.42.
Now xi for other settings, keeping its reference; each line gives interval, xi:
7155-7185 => 7156.58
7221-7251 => 7232.79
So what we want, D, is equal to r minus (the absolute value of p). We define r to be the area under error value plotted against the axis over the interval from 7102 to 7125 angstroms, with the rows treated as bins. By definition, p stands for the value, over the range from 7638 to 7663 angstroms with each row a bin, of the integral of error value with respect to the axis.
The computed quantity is -4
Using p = 12.3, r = 8.8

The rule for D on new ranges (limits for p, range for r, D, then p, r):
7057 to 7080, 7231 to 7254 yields 5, 9.6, 14.7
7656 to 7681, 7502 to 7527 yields 2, 10.3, 12.1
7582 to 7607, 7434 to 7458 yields -8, 18.1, 10.3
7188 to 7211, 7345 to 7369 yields 2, 9.5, 11.3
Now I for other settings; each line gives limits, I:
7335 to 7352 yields 0.258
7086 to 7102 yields 0.355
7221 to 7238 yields 0.328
